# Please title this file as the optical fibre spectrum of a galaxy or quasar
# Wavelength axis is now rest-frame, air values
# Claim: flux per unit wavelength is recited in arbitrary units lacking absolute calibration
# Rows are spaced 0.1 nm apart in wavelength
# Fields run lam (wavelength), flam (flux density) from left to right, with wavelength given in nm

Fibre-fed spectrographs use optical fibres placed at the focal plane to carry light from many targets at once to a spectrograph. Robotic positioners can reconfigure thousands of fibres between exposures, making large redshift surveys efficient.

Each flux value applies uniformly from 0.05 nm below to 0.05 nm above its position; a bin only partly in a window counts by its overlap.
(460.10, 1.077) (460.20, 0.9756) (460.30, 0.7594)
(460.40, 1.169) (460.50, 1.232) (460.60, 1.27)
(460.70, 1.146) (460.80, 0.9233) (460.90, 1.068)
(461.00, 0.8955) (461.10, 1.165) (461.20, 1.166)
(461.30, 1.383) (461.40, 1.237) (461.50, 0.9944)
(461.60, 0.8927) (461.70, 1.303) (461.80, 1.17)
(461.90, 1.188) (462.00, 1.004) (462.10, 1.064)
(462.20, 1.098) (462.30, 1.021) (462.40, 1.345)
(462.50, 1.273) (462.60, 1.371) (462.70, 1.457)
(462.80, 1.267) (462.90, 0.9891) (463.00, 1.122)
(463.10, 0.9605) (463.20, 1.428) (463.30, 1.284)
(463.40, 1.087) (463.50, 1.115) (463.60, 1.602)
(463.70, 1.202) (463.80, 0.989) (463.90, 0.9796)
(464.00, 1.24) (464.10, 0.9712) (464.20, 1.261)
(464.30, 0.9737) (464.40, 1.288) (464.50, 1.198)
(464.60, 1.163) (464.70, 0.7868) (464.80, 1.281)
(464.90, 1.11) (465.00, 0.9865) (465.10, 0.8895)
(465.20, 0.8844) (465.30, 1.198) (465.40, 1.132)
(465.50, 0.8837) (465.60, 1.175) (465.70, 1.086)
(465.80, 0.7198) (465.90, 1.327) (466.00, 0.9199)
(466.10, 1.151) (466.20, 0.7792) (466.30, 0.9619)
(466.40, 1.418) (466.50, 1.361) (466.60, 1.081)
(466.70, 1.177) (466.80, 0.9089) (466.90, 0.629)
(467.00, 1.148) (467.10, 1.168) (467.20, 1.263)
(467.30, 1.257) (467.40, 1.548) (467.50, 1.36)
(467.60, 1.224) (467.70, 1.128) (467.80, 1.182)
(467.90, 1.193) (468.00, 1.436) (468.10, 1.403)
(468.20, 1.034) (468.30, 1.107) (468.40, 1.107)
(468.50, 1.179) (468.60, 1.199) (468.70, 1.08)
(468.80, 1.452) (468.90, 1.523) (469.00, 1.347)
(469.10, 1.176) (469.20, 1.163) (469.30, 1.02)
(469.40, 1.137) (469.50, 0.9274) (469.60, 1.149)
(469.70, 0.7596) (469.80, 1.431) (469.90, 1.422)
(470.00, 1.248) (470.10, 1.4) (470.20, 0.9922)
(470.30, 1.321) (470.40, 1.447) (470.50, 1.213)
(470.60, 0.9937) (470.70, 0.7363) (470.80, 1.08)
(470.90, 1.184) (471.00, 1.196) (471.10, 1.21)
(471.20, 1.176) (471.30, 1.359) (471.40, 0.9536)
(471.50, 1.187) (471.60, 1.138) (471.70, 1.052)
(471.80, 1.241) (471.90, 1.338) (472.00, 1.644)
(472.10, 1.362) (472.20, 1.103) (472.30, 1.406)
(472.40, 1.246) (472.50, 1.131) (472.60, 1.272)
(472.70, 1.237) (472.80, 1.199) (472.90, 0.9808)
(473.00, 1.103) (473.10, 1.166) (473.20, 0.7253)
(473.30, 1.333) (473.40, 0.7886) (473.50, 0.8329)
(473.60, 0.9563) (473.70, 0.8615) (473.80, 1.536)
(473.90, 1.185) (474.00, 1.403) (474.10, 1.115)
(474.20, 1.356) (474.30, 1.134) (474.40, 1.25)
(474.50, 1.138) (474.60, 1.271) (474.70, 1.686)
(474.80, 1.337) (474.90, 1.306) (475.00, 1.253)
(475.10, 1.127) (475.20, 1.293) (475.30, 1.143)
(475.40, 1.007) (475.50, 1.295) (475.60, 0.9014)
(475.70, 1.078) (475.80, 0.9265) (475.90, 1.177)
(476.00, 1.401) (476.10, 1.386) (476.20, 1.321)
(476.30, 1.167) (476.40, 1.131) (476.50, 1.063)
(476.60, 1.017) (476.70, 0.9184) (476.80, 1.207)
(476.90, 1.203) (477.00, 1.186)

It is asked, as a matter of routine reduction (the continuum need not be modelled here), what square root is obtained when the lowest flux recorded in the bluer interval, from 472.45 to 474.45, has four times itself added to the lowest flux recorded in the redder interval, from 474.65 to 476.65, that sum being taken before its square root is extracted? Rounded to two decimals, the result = 1.95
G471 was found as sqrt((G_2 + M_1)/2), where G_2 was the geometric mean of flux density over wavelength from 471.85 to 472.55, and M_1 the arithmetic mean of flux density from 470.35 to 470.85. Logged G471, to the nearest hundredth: 1.10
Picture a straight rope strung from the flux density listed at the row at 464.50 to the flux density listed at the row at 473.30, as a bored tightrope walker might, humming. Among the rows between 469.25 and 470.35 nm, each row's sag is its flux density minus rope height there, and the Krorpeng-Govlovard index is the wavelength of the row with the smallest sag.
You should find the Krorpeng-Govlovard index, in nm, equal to 469.70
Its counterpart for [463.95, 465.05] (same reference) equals 464.70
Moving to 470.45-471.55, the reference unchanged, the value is 470.70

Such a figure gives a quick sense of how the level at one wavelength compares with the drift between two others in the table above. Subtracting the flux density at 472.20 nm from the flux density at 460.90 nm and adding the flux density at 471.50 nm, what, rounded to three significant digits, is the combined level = 1.15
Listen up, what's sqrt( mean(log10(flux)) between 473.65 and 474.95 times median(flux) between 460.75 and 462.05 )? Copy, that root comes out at 0.342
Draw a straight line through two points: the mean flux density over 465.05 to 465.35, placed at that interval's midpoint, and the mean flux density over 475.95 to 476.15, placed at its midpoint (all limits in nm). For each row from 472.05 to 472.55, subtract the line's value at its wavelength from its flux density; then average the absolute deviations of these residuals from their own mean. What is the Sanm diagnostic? 0.110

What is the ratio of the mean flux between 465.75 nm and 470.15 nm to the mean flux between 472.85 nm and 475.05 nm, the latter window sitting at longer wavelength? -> 1.00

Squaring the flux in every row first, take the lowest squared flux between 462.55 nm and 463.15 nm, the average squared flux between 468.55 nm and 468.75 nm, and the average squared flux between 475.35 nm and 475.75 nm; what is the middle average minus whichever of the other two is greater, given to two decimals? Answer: 0.14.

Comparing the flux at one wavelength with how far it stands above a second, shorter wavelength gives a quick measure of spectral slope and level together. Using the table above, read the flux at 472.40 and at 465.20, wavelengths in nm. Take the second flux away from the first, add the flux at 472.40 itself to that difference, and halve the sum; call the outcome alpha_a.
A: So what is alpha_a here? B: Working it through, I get 0.80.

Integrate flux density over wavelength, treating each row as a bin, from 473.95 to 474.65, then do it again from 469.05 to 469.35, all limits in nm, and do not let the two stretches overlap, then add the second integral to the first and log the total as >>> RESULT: 1.20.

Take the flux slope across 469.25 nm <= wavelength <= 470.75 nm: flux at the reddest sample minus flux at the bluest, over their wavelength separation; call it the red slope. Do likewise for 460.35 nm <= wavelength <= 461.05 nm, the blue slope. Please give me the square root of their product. 0.30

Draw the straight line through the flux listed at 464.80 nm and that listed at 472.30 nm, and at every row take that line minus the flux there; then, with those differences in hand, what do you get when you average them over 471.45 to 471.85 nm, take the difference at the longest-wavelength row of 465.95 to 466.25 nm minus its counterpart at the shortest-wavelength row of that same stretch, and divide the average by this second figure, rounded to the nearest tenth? 1.7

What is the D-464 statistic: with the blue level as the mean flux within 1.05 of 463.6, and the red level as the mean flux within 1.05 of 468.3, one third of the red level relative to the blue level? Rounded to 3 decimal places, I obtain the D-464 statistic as 0.349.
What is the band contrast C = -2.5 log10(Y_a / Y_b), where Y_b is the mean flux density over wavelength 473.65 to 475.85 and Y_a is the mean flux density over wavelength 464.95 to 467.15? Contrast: 0.159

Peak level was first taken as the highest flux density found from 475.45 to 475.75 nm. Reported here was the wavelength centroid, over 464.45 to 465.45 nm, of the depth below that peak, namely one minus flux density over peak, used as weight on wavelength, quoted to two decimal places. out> 464.97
